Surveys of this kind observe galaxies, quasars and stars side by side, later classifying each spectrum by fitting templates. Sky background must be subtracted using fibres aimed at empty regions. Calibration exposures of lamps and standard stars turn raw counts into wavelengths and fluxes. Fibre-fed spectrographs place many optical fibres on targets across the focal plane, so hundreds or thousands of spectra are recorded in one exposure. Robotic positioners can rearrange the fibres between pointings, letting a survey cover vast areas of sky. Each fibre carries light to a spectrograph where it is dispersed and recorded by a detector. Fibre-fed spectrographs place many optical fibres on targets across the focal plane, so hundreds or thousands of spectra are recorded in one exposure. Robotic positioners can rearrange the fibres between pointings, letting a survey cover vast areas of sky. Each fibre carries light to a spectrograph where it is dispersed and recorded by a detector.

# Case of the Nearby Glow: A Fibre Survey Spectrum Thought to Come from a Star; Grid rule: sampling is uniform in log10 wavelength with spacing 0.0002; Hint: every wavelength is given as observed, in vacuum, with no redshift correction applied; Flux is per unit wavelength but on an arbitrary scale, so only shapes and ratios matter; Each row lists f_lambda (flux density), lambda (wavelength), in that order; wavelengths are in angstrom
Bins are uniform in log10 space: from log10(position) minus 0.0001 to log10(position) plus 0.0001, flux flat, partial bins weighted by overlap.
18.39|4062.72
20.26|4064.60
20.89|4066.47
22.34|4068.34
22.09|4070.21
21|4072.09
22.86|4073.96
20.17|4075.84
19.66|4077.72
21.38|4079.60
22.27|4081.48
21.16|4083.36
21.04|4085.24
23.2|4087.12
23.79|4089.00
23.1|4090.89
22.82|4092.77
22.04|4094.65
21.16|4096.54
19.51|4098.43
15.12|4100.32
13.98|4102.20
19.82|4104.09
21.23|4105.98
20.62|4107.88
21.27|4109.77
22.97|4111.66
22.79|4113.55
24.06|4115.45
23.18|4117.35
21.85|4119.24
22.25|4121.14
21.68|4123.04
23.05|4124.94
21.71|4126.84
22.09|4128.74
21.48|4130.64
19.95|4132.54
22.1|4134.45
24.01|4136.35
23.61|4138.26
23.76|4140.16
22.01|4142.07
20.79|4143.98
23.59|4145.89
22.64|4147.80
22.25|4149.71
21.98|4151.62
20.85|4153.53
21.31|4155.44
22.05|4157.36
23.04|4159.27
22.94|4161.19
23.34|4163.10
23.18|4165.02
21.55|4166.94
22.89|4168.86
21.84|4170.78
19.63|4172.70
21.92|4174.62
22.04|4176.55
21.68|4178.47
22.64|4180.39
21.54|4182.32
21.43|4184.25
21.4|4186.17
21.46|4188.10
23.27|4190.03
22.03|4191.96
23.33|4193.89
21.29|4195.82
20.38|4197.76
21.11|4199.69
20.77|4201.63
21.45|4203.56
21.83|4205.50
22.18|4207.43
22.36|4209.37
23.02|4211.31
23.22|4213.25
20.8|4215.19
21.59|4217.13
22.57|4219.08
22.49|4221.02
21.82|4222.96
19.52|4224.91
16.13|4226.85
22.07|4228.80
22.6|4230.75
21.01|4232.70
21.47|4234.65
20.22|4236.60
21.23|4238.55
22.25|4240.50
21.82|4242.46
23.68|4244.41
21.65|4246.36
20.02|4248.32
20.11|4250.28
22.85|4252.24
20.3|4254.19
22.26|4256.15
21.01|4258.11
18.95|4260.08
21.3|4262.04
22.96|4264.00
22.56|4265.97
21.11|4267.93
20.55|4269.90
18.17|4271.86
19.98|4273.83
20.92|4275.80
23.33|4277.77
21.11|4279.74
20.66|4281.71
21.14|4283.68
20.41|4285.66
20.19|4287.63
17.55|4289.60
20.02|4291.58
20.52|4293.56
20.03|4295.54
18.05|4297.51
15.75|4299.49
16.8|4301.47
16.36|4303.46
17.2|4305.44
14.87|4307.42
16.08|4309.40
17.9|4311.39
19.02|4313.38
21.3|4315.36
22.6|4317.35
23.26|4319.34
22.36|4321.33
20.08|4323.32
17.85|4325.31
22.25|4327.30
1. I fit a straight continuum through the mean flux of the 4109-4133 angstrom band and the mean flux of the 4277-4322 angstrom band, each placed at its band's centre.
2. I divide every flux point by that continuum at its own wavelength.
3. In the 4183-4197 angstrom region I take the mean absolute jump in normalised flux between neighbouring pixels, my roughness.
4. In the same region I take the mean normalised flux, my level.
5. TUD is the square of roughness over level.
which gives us 0.0024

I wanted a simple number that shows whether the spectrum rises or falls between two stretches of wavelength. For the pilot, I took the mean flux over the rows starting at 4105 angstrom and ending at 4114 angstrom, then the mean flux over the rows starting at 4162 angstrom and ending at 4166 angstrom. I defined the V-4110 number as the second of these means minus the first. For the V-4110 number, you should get 1.5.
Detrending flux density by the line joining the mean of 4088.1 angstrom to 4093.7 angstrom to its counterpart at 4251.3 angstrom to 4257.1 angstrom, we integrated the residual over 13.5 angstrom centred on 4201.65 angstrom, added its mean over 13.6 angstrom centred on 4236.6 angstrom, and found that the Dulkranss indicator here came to -14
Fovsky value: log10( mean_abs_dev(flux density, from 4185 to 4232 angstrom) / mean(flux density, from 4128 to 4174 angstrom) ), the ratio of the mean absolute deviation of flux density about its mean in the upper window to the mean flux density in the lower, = -1.35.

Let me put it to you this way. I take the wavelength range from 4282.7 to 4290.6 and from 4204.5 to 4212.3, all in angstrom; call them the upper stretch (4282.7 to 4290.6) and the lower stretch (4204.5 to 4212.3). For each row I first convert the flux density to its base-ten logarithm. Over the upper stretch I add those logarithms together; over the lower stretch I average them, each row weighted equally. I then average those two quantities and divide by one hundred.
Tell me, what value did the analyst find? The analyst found 0.0327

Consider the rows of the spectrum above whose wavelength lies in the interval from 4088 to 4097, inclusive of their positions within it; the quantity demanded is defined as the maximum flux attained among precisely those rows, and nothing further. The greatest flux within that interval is 23.79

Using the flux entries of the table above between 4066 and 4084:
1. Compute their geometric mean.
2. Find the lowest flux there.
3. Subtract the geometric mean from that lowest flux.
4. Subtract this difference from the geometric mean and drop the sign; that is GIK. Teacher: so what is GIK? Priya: 23.1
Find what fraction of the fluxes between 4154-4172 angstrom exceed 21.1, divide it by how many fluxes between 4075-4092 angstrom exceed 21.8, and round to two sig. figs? 0.25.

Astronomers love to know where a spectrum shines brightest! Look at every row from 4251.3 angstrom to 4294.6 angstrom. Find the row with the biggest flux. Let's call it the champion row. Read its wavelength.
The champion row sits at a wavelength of 4277.77 angstrom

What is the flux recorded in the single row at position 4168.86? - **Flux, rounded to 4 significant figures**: 22.89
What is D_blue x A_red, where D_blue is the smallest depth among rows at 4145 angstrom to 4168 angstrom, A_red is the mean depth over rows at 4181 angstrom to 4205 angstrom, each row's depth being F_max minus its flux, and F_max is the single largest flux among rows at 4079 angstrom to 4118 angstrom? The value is 1.1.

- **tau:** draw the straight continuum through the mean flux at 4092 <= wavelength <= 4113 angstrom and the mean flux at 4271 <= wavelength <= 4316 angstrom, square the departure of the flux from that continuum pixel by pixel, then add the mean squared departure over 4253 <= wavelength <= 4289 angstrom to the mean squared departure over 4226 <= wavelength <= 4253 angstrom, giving 11.6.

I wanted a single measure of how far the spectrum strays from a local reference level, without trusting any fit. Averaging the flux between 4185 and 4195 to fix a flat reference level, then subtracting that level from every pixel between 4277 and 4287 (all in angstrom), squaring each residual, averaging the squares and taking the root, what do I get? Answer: 1.4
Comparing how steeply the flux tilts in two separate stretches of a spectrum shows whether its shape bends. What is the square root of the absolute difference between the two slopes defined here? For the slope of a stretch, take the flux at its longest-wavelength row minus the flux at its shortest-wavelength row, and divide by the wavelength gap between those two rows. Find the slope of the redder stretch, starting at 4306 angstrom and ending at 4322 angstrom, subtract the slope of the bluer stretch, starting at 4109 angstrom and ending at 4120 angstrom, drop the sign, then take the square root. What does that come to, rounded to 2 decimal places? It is 0.69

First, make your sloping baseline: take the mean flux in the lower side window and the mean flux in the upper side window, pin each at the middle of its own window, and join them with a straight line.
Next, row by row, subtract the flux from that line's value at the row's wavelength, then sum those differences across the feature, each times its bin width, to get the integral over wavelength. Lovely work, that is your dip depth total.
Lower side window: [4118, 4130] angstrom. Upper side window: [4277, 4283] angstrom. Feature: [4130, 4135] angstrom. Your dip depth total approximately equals 5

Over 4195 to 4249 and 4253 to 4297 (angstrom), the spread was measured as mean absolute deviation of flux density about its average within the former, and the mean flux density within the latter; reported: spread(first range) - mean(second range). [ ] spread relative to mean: -19.7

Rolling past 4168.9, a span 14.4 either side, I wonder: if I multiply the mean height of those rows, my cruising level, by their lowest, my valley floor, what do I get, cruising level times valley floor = 434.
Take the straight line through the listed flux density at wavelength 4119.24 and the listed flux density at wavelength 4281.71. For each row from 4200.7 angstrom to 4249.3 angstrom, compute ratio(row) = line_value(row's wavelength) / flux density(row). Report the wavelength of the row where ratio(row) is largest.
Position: 4226.85 angstrom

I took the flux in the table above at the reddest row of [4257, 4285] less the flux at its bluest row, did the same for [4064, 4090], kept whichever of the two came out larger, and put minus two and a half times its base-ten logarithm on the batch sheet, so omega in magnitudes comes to -1.4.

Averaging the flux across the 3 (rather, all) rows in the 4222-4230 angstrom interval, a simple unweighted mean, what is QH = 19.9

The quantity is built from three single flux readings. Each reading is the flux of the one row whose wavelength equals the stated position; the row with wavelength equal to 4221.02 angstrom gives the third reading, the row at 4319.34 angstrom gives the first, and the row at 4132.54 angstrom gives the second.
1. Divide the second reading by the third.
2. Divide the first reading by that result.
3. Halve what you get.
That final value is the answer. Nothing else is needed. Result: 13.1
